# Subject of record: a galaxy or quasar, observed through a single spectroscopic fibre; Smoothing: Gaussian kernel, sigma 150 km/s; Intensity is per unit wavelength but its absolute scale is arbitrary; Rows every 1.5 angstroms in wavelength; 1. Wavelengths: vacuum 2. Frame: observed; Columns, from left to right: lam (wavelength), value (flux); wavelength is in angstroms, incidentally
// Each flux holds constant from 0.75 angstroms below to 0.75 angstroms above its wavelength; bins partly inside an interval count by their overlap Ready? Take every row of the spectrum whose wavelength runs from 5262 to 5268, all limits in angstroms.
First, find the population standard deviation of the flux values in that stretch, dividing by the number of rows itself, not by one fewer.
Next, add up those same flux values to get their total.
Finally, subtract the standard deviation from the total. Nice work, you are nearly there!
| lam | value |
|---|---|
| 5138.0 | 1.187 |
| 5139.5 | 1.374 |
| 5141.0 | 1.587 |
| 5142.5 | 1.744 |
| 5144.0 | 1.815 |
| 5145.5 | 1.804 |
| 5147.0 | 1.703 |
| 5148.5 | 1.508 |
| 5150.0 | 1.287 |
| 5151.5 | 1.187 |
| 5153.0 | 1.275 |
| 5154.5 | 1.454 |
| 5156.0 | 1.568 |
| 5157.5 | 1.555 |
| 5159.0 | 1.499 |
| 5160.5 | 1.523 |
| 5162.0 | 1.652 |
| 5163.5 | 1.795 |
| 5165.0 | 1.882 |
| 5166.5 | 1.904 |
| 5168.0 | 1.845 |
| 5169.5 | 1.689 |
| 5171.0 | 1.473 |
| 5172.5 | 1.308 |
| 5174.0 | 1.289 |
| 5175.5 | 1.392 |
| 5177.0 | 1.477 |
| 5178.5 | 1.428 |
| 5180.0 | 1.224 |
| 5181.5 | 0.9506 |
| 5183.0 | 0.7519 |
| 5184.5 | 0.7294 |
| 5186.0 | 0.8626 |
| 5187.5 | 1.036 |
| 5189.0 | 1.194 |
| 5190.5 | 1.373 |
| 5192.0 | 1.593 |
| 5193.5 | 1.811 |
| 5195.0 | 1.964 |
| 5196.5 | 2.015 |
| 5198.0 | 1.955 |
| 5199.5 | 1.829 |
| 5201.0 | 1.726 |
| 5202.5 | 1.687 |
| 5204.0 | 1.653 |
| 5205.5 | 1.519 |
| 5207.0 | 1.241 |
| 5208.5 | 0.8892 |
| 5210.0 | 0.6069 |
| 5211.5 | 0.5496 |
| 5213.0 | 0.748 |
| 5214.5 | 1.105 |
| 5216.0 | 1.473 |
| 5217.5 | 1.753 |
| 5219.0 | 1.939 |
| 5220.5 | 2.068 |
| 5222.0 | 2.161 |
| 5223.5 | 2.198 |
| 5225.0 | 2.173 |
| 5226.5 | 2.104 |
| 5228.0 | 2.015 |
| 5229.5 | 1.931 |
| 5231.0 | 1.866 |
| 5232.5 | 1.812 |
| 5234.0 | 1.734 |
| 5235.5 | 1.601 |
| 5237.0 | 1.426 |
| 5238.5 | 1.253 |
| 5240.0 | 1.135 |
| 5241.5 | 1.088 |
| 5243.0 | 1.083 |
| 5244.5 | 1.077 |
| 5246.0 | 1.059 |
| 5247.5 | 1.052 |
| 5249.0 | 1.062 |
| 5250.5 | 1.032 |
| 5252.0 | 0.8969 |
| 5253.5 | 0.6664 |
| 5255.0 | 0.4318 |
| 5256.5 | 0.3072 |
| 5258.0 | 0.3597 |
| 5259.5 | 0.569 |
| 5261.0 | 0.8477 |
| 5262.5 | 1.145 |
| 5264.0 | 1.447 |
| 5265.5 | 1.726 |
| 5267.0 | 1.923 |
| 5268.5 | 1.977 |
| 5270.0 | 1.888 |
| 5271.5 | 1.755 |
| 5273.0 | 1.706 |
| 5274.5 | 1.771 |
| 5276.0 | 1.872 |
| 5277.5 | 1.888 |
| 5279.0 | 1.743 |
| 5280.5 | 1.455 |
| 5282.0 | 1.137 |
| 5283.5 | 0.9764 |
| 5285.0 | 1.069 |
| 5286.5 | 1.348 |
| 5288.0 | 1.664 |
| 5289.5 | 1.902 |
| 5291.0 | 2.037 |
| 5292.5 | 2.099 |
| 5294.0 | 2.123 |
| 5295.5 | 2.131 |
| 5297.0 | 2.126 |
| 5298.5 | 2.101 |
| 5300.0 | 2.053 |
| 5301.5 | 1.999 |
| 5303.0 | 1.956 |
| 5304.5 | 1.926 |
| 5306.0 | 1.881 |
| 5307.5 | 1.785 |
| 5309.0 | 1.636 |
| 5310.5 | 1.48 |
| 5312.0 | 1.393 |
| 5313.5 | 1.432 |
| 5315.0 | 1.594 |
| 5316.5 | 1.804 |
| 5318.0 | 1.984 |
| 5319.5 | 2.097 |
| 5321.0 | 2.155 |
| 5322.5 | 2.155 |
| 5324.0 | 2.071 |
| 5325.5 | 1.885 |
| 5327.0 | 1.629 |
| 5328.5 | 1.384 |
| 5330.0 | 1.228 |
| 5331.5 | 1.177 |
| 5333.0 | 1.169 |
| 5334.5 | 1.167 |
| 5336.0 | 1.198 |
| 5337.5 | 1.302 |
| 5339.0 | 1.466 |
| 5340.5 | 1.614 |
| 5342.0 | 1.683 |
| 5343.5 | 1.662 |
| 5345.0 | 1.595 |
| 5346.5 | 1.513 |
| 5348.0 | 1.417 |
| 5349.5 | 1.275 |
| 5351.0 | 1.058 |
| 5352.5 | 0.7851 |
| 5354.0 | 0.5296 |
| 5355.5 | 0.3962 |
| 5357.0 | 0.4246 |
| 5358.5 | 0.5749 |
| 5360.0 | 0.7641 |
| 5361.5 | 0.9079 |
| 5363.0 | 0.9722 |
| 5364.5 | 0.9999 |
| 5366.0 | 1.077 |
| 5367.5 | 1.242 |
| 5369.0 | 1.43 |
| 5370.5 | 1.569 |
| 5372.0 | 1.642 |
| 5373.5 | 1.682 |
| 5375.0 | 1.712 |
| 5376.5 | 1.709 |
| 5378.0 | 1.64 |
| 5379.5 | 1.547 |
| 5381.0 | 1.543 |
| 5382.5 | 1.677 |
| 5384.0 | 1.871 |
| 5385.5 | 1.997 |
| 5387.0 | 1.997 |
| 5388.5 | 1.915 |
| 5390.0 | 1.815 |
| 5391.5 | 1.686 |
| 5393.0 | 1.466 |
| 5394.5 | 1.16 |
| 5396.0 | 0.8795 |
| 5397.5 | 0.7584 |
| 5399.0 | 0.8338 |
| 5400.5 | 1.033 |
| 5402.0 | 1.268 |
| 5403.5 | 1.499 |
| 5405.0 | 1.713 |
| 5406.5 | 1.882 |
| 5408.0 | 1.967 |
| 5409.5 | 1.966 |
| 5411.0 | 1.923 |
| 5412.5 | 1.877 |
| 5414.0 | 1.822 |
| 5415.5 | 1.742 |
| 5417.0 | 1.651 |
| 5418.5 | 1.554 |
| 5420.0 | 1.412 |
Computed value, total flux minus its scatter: 5.9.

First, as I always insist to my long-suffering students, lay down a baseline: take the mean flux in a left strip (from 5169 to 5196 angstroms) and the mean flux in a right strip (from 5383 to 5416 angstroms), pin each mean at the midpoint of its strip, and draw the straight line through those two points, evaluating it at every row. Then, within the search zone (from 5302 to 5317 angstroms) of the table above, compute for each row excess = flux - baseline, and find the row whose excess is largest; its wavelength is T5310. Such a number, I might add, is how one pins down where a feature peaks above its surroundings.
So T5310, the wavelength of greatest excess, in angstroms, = 5303.0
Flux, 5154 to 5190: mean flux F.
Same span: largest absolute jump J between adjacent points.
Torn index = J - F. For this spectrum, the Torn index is -1.12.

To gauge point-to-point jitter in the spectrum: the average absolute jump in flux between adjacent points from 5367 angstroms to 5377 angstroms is 0.08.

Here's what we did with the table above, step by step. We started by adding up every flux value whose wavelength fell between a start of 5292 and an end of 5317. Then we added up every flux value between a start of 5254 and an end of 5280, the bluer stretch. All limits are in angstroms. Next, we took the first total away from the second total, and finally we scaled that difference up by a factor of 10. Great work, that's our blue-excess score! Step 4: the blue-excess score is -82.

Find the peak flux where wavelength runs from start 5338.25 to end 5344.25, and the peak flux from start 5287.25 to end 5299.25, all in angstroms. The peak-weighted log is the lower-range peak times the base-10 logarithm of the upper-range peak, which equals 0.48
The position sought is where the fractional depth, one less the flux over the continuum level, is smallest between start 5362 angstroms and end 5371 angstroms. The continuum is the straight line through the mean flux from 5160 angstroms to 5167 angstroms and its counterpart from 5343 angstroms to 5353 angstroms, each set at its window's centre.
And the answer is 5370.5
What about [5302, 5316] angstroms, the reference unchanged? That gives 5303.0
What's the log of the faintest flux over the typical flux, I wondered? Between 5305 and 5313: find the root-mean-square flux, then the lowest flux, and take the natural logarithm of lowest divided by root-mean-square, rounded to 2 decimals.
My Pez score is -0.17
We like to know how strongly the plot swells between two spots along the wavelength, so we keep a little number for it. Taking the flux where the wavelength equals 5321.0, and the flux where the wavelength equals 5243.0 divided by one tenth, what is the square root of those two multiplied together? 4.8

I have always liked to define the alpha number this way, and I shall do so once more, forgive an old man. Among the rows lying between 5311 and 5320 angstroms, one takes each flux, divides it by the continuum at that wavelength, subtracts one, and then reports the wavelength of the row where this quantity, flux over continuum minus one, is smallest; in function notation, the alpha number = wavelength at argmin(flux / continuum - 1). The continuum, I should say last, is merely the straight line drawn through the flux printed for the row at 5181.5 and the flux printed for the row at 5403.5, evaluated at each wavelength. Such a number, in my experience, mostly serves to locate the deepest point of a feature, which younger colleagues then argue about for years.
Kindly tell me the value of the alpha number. 5312.0 angstroms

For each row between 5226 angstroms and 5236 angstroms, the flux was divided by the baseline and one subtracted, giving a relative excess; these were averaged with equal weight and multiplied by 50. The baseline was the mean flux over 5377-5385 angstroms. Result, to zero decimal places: 6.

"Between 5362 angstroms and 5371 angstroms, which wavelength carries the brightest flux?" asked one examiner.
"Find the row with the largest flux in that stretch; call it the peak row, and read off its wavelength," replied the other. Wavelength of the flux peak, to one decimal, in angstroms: 5370.5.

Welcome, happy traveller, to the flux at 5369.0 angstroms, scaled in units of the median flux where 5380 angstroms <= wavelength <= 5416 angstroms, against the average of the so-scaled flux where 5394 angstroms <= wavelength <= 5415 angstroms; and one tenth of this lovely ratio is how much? 0.097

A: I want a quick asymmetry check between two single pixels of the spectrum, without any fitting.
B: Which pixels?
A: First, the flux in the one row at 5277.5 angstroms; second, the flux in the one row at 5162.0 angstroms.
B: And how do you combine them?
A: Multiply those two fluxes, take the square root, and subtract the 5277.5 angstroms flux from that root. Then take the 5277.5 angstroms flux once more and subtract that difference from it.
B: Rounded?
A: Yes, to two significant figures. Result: 2.0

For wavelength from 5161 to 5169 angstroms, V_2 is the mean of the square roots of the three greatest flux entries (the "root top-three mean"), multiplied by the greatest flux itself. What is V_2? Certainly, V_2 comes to 2.6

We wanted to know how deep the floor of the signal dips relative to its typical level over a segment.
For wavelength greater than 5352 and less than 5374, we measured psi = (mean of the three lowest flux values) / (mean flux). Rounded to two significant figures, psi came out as 0.45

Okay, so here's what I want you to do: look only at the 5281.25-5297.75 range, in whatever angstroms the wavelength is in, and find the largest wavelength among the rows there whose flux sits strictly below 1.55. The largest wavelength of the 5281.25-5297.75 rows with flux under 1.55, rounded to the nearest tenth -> 5286.5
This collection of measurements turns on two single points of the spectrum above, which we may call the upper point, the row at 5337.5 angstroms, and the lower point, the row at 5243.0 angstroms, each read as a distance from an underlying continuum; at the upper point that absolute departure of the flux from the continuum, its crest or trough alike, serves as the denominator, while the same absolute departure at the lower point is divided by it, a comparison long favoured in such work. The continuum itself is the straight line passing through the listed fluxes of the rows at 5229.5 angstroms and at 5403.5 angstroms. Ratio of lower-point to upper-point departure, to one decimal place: 2.3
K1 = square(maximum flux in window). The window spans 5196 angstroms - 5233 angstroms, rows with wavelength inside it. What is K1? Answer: 4.83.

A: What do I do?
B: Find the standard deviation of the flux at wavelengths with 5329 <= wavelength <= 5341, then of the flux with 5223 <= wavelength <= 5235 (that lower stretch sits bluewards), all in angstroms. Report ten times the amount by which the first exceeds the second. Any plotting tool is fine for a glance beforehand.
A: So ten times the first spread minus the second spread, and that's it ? -0.1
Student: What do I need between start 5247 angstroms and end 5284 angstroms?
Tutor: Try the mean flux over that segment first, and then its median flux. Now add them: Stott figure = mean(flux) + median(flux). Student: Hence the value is 2.4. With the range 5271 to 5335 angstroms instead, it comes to 3.5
